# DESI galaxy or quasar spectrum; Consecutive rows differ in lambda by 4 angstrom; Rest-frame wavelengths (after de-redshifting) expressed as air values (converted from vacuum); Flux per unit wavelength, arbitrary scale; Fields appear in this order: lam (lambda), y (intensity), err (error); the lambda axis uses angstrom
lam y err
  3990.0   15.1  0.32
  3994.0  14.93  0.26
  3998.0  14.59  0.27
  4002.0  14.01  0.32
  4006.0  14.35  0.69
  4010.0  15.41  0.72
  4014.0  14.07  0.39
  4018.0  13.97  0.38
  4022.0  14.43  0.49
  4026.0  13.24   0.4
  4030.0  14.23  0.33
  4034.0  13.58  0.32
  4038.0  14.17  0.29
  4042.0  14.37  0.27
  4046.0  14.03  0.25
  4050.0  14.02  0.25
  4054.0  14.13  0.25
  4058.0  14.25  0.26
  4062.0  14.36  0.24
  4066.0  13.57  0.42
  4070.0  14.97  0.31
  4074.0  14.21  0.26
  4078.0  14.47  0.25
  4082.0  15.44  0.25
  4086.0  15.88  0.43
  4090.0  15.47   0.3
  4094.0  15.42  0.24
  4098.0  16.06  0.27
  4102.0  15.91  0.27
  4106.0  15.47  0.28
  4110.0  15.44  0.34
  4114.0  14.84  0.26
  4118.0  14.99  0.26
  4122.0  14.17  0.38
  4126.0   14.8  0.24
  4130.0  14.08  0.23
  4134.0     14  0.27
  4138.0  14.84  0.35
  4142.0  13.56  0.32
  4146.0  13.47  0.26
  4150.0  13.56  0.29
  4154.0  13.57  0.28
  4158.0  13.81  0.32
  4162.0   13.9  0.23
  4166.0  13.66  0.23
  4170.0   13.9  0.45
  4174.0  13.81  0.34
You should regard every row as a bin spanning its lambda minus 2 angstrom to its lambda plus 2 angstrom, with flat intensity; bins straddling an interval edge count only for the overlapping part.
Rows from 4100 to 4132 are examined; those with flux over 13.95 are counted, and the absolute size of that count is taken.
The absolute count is 8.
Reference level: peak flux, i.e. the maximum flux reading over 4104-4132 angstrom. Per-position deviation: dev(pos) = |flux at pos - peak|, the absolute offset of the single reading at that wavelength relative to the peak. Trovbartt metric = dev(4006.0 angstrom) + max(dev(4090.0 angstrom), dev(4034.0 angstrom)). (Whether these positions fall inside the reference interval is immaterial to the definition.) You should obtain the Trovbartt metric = 3.01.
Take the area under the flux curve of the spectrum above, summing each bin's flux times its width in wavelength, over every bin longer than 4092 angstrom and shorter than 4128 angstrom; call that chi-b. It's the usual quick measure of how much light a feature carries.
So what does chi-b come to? 548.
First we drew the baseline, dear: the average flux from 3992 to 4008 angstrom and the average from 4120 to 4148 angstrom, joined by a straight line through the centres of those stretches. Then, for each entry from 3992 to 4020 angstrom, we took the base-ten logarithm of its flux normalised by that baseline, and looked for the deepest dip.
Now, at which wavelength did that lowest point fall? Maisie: 4018.0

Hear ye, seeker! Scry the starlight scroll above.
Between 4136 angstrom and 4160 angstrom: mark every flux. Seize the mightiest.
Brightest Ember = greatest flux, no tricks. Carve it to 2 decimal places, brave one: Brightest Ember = 14.84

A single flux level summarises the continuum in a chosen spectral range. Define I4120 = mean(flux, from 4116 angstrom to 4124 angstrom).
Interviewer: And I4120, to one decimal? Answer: 14.6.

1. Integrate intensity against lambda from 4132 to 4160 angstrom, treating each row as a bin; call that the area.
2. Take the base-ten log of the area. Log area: 2.59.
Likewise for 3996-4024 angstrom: 2.61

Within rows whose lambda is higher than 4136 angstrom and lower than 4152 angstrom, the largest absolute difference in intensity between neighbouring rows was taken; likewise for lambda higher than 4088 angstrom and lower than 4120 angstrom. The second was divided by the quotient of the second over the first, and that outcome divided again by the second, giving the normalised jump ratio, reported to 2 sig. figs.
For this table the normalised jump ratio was 2.0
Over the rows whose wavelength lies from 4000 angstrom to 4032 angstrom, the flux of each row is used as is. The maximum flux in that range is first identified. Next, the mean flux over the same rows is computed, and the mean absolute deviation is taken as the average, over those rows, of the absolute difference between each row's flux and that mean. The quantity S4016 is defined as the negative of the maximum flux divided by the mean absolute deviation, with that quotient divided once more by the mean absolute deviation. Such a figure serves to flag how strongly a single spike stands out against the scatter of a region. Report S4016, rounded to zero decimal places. -101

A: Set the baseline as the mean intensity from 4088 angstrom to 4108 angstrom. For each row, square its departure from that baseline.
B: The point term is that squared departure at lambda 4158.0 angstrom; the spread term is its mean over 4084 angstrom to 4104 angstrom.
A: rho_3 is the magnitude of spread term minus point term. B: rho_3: 3.4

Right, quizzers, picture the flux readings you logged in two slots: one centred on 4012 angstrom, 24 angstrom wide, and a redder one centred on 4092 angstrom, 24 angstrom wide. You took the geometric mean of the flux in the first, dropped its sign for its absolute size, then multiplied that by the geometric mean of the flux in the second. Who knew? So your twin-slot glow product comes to 225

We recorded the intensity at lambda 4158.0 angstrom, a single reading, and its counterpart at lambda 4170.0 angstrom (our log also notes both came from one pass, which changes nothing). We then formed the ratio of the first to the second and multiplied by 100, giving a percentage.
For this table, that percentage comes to 99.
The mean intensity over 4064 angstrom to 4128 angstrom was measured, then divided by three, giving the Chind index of 5.02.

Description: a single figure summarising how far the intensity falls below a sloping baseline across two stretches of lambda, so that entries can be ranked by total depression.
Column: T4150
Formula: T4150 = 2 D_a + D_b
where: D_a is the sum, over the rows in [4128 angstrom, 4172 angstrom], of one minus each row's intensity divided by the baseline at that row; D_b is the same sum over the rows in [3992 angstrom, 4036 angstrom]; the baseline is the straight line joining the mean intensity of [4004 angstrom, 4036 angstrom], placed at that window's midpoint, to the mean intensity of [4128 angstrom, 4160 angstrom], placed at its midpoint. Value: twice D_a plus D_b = -0.1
